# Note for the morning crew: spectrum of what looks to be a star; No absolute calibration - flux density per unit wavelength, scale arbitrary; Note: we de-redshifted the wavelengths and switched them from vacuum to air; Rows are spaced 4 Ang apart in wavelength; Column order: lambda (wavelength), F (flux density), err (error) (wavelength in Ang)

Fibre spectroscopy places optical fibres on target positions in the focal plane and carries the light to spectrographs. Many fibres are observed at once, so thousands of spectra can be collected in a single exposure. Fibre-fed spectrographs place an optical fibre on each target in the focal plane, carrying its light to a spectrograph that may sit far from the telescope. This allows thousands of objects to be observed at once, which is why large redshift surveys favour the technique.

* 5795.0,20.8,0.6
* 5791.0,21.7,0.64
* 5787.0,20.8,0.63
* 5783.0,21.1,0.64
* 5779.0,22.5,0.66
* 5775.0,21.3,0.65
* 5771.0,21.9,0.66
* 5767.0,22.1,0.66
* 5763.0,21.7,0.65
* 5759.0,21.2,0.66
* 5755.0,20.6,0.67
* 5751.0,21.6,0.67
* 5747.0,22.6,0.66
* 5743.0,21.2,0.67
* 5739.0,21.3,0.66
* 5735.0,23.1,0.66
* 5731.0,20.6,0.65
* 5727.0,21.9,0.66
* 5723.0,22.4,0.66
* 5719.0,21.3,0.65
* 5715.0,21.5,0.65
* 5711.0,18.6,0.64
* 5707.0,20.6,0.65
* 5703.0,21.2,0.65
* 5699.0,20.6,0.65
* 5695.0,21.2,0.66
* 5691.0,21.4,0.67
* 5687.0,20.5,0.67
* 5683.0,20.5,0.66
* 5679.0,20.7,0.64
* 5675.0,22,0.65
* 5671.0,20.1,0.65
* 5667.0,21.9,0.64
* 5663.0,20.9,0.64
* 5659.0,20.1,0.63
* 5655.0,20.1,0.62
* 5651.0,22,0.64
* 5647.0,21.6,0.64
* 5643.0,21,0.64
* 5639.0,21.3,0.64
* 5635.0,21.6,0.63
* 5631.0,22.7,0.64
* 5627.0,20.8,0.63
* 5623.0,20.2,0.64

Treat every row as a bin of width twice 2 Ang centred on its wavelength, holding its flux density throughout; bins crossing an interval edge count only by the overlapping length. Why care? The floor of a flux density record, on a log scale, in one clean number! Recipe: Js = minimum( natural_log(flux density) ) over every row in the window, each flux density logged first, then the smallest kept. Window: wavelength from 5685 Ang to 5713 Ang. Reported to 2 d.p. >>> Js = 2.92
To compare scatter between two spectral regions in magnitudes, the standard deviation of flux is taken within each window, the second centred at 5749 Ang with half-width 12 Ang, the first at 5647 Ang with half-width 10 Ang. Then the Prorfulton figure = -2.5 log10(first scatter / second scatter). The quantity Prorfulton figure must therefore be -0.1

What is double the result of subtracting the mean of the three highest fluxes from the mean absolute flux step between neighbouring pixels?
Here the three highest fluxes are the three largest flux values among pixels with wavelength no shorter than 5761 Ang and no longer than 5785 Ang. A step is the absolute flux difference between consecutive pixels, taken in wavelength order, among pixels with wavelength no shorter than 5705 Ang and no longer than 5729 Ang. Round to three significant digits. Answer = -41.7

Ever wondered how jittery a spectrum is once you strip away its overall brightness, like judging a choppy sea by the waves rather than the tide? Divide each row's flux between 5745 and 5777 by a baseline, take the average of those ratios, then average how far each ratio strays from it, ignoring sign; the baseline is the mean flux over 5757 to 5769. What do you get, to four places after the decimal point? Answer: 0.0208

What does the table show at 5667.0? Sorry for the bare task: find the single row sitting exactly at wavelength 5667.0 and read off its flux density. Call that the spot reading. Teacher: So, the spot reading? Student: 21.9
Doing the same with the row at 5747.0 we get 22.6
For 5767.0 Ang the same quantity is 22.1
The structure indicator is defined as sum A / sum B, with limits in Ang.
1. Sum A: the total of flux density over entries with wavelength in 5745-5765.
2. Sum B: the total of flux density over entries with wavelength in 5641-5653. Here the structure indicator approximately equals 1.7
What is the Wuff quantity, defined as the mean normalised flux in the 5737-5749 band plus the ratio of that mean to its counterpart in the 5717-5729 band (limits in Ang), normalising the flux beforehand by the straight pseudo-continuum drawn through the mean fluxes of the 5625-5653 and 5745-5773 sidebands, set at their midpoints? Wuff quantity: 1.99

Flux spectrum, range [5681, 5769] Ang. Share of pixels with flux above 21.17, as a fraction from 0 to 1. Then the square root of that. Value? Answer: 0.83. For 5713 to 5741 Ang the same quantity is 0.93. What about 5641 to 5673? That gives 0.61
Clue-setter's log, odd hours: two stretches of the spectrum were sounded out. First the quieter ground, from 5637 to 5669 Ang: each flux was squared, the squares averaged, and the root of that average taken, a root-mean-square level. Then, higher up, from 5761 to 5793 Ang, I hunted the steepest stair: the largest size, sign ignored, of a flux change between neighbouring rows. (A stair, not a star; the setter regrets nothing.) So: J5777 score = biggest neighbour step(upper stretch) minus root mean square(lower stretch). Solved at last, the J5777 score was -19.7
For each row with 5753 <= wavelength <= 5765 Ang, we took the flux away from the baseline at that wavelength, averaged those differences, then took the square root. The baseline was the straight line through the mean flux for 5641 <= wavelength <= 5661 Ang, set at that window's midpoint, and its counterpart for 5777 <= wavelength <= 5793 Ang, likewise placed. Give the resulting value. 0.50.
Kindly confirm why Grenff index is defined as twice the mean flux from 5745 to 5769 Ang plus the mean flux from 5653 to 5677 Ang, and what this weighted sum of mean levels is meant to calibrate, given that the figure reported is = 64.1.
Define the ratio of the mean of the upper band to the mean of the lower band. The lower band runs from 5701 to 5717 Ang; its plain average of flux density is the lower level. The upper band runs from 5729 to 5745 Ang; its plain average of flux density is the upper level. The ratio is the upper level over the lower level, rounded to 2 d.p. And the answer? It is 1.05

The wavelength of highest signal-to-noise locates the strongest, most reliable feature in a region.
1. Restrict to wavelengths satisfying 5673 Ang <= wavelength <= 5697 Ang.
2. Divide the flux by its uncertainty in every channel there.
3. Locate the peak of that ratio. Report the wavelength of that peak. 5675.0 Ang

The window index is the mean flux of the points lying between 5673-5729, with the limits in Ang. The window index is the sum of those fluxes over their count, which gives 21.03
